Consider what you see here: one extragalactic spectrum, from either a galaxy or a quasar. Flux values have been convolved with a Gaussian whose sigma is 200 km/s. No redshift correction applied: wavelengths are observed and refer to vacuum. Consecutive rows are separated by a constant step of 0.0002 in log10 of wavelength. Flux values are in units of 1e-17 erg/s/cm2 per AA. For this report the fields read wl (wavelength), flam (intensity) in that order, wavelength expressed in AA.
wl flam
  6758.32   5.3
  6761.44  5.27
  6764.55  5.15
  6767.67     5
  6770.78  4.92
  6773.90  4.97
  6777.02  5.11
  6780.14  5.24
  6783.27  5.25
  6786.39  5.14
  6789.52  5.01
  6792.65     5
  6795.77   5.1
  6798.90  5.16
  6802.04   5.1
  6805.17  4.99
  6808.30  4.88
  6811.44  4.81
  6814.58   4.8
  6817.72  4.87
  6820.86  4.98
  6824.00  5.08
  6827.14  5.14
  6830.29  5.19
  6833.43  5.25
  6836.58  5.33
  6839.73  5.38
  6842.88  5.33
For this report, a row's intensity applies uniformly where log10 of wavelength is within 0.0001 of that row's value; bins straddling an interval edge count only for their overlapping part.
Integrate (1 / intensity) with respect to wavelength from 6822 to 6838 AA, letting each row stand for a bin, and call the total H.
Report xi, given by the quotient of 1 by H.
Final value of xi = 0.32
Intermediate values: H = 3.1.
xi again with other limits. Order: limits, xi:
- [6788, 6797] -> 0.56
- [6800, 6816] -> 0.31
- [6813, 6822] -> 0.54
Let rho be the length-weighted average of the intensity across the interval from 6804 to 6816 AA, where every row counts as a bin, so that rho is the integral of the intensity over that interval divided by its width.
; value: 4.87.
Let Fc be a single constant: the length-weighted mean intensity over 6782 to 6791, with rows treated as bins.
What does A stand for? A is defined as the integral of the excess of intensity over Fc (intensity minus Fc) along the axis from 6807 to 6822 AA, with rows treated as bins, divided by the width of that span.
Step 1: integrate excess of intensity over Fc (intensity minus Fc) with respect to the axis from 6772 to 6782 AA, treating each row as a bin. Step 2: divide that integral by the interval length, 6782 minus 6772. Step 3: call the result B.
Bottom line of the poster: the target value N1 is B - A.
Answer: 0.24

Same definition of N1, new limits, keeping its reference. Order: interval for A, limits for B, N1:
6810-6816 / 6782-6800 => 0.30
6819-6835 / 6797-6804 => 0.00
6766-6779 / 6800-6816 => -0.08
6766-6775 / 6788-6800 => 0.10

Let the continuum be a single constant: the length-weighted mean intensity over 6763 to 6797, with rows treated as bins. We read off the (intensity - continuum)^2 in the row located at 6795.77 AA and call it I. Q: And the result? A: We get 0.00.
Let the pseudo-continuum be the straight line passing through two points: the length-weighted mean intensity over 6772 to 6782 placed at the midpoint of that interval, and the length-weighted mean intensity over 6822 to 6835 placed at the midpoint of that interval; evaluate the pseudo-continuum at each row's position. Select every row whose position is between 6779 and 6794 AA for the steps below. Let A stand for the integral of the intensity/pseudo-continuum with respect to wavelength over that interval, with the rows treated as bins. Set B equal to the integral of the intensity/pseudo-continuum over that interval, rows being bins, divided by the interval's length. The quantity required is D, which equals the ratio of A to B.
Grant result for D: 15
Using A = 15.0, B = 1.00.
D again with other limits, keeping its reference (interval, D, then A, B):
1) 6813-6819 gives 6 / 5.6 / 0.94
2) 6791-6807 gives 16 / 15.8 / 0.99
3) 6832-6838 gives 6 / 6.1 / 1.02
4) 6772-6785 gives 13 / 13.1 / 1.01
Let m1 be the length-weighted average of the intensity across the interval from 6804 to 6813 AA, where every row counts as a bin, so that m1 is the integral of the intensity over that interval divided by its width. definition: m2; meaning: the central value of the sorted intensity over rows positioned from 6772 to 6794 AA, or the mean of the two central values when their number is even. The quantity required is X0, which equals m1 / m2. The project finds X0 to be 0.96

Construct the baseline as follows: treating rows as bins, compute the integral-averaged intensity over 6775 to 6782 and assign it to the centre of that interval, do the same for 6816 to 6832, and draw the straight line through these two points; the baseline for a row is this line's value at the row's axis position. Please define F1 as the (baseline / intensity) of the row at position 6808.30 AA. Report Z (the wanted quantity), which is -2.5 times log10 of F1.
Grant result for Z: -0.05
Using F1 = 1.04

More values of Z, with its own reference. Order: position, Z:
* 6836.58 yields 0.06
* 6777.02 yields -0.01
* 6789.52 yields -0.03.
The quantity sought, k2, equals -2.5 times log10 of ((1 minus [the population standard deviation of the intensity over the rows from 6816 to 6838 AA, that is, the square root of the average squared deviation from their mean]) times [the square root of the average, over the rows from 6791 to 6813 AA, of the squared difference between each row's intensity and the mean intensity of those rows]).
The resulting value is 2.50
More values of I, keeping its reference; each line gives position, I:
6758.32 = 0.05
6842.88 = 0.06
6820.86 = 0.01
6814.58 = 0.08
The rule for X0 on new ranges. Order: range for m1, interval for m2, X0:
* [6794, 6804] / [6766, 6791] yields 1.01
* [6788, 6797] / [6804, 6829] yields 1.02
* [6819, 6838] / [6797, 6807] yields 1.01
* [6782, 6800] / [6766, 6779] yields 1.02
